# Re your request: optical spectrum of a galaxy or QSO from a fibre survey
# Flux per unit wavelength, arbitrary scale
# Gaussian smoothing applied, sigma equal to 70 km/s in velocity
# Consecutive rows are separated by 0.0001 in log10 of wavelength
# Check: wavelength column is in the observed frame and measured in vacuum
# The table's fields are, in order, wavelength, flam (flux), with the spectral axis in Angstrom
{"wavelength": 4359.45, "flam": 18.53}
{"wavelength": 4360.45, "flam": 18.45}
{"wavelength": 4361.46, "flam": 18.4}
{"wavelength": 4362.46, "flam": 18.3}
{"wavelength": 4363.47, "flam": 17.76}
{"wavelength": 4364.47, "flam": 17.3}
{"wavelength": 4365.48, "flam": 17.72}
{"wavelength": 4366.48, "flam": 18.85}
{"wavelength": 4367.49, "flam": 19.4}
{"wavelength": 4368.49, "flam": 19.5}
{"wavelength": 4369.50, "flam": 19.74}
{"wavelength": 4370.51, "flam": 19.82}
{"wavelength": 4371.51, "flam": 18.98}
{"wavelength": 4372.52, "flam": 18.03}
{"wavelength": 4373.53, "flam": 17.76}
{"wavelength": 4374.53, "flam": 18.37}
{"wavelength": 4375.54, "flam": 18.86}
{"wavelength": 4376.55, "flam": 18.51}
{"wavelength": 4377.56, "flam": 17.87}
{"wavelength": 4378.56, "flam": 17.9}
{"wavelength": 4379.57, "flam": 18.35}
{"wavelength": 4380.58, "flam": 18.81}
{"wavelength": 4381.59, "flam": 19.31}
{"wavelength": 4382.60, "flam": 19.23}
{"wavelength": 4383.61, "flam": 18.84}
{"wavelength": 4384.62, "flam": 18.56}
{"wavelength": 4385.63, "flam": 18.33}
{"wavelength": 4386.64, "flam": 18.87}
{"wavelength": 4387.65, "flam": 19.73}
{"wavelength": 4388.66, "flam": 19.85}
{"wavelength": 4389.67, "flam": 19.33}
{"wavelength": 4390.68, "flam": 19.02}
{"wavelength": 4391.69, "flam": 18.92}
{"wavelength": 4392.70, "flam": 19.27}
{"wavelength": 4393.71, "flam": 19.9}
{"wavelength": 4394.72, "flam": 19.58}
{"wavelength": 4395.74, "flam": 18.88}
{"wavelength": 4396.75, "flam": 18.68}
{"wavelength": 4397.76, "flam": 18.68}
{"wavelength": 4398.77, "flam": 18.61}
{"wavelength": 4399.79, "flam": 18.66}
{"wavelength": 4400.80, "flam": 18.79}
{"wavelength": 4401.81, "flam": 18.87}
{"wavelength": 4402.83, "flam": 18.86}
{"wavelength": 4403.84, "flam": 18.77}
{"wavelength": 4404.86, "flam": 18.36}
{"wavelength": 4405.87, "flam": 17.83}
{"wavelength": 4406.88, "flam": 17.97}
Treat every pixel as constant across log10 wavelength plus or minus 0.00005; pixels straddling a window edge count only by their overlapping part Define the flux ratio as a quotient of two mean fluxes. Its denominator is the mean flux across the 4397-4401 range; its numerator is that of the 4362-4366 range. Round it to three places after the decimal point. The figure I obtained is 0.951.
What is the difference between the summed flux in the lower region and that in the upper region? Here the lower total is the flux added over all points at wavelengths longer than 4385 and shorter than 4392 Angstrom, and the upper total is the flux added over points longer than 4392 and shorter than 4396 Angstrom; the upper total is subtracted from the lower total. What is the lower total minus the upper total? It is 56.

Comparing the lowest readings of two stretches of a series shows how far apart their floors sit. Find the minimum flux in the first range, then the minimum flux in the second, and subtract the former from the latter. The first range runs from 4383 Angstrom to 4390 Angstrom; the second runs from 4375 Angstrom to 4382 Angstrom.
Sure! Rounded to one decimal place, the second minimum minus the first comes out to -0.5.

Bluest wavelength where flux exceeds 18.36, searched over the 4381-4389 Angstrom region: 4381.59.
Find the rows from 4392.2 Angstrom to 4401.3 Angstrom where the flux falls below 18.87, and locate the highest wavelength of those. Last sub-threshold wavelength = 4400.80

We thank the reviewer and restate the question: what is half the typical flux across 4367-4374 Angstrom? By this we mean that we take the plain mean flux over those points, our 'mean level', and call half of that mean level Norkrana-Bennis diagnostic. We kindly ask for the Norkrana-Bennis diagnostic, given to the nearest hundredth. 9.52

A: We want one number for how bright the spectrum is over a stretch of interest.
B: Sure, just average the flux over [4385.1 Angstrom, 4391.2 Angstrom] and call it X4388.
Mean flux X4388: 19.2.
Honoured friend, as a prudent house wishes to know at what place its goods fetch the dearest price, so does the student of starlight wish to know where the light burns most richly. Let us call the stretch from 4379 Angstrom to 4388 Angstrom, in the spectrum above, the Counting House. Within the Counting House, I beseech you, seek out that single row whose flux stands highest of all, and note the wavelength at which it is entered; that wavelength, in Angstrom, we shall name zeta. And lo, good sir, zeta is 4387.65 Angstrom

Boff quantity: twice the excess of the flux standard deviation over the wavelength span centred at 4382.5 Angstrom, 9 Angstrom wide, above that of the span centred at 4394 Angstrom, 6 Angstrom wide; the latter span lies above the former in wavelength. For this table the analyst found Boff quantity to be 0.0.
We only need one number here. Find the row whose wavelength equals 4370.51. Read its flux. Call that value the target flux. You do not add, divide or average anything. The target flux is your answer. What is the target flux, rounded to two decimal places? 19.82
